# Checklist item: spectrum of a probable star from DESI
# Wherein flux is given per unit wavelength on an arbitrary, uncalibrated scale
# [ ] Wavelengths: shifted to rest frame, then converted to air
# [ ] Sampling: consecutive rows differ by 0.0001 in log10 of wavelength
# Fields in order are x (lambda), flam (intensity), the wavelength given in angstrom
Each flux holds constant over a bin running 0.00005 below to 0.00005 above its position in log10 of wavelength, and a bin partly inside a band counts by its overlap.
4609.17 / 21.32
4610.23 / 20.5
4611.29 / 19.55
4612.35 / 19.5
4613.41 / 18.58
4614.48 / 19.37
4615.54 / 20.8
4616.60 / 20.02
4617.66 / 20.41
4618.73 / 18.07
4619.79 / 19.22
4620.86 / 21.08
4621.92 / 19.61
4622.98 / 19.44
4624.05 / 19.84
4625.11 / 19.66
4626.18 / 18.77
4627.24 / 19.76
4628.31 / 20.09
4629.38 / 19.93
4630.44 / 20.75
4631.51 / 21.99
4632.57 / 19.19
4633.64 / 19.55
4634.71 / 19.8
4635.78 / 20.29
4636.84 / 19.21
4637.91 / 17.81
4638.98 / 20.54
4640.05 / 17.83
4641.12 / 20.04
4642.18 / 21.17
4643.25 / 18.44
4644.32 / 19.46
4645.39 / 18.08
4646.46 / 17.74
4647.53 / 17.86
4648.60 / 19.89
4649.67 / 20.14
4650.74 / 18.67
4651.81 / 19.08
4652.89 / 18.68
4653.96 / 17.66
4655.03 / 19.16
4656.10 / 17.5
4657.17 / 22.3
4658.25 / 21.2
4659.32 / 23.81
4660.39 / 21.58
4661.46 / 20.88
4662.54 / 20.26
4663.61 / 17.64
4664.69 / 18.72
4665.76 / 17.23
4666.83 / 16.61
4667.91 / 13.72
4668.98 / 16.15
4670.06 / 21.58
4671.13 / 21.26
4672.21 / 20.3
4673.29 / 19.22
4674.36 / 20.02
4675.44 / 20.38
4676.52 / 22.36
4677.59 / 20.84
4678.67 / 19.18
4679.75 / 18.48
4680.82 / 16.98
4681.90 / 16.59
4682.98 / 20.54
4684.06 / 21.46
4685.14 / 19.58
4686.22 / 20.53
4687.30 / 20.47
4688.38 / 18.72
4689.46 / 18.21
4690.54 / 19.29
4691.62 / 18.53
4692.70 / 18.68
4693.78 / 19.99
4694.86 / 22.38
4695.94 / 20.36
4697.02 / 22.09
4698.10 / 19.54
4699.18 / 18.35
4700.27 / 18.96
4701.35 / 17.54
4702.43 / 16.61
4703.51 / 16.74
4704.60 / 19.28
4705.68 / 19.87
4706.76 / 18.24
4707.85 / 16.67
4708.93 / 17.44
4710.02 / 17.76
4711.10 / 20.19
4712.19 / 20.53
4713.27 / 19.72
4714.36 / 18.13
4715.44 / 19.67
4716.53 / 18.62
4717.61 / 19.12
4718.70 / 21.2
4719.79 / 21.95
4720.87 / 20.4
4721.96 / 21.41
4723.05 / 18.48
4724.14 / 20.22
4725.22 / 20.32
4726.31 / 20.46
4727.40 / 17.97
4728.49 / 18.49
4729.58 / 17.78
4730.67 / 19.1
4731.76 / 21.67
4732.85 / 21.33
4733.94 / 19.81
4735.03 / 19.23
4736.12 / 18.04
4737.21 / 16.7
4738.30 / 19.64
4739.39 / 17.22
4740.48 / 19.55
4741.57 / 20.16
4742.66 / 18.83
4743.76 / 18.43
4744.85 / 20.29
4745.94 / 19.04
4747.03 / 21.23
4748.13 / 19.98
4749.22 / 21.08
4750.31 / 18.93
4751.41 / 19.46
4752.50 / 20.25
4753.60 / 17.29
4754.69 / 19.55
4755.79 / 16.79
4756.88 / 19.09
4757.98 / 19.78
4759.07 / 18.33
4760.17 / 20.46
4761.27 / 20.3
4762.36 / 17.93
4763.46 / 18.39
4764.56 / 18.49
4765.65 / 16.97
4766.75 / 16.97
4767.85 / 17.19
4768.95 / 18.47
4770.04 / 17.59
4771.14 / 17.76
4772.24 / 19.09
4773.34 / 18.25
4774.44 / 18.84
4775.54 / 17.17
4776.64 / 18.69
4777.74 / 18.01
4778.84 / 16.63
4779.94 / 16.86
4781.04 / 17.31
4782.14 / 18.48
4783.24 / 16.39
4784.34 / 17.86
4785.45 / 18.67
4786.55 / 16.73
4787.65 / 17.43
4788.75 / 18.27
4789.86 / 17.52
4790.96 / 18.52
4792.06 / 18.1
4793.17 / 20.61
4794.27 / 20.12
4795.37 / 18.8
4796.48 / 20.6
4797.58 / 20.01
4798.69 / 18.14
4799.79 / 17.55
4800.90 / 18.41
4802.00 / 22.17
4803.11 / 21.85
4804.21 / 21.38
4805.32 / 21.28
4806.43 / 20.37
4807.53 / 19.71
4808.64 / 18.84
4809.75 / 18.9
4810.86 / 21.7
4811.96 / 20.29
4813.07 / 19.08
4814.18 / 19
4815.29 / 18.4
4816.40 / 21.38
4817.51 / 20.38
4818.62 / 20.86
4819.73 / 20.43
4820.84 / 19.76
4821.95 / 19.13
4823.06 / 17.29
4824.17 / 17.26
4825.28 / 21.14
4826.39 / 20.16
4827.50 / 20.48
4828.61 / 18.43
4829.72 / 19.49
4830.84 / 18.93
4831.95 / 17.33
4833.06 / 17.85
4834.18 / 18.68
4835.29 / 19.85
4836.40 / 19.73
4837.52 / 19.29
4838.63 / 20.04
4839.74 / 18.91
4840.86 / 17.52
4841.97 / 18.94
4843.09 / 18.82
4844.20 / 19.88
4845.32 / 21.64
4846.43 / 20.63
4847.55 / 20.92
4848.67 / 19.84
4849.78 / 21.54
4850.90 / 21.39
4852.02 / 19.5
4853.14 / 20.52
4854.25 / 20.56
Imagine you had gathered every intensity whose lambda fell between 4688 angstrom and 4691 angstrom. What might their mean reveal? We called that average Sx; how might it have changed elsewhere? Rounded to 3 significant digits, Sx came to 18.7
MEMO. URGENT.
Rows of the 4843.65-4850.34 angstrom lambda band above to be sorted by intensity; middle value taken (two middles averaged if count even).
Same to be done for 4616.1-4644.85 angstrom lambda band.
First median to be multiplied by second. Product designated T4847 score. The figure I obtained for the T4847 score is 411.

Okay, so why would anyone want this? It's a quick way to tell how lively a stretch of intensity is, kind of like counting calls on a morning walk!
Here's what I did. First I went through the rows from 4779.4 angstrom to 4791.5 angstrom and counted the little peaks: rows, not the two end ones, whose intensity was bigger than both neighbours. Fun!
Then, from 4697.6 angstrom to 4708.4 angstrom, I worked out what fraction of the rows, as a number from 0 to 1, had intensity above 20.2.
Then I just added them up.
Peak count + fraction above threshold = 3.0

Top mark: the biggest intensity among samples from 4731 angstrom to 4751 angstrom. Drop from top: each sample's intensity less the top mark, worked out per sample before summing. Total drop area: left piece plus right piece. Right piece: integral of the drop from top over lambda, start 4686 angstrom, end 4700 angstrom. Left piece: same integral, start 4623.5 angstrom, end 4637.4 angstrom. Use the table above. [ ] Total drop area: -51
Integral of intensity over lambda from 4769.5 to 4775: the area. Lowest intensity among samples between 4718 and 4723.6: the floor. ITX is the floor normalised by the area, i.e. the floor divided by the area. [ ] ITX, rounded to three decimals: 0.184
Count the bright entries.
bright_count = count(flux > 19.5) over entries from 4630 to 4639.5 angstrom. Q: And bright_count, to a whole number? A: 6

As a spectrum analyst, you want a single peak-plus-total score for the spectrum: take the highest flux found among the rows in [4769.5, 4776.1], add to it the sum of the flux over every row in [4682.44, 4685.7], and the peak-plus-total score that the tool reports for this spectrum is 81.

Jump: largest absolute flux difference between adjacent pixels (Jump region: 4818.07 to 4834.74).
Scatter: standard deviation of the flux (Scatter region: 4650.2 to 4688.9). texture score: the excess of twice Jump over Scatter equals 5.7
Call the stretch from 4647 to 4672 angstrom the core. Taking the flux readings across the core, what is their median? 19.1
